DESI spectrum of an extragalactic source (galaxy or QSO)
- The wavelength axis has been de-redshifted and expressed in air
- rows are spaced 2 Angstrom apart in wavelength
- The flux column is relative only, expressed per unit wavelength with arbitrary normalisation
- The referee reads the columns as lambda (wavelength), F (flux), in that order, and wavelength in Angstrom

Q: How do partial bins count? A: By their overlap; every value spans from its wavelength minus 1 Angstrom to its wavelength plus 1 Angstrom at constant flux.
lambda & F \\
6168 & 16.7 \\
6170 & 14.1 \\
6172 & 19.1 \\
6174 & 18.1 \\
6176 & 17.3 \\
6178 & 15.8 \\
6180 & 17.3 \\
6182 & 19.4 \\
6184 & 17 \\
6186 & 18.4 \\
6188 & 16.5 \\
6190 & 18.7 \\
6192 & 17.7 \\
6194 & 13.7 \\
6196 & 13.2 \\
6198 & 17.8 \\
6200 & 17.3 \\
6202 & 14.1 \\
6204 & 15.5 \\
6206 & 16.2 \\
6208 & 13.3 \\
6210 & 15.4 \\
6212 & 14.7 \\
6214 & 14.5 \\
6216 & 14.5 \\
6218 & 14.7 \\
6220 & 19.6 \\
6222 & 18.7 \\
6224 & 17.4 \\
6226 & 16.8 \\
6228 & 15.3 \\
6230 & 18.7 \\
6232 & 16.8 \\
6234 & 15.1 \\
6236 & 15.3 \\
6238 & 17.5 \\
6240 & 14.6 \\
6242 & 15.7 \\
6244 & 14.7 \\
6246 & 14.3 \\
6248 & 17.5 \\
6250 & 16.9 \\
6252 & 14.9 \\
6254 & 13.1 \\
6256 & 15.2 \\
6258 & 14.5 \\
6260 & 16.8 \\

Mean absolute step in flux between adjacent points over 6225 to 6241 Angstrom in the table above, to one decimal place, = 2.0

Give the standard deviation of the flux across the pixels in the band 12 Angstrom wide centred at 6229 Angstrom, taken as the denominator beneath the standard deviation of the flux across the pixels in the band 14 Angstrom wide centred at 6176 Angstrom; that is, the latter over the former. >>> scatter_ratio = 1.4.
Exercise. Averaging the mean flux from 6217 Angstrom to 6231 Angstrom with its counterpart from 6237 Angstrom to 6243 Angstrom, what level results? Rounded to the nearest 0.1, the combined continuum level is 16.6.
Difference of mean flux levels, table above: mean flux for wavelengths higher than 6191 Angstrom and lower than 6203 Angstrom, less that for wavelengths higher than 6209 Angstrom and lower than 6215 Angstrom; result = 1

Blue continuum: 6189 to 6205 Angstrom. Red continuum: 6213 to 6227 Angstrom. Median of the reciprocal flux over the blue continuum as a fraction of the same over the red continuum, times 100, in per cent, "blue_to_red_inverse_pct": 103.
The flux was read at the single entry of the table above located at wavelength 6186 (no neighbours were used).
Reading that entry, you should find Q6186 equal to 18.4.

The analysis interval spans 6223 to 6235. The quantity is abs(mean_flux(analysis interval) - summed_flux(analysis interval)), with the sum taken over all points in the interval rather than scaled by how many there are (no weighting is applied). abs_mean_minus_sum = 83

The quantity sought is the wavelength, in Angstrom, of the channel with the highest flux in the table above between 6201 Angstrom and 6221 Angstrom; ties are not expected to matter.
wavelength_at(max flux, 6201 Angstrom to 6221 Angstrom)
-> 6220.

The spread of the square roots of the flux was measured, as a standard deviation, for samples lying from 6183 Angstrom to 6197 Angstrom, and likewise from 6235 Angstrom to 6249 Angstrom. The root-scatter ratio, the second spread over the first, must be 0.61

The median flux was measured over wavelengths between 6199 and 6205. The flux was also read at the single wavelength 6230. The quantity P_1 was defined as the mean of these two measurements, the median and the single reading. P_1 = 17.1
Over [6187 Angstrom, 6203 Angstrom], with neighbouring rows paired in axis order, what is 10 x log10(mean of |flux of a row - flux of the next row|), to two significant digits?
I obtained 3.6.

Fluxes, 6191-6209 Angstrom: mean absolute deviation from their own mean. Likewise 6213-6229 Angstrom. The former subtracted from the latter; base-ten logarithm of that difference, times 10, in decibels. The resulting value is -13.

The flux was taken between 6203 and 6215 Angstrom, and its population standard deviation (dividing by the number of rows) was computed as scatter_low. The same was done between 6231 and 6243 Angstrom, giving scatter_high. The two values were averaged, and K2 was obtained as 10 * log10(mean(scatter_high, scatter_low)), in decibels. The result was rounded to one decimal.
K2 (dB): -0.2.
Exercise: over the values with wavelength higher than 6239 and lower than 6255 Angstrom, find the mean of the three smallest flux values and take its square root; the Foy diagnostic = 3.74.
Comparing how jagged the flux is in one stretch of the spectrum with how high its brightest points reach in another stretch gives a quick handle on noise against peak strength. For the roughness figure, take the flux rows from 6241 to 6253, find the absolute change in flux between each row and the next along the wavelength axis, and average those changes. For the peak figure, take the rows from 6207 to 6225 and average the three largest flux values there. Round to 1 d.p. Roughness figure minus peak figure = -17.1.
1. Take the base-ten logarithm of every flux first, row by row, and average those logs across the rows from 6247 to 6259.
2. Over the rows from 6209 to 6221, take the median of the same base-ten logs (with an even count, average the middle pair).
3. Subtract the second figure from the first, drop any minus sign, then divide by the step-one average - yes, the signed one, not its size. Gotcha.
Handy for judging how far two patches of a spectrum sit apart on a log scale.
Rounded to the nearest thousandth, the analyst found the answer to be 0.014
